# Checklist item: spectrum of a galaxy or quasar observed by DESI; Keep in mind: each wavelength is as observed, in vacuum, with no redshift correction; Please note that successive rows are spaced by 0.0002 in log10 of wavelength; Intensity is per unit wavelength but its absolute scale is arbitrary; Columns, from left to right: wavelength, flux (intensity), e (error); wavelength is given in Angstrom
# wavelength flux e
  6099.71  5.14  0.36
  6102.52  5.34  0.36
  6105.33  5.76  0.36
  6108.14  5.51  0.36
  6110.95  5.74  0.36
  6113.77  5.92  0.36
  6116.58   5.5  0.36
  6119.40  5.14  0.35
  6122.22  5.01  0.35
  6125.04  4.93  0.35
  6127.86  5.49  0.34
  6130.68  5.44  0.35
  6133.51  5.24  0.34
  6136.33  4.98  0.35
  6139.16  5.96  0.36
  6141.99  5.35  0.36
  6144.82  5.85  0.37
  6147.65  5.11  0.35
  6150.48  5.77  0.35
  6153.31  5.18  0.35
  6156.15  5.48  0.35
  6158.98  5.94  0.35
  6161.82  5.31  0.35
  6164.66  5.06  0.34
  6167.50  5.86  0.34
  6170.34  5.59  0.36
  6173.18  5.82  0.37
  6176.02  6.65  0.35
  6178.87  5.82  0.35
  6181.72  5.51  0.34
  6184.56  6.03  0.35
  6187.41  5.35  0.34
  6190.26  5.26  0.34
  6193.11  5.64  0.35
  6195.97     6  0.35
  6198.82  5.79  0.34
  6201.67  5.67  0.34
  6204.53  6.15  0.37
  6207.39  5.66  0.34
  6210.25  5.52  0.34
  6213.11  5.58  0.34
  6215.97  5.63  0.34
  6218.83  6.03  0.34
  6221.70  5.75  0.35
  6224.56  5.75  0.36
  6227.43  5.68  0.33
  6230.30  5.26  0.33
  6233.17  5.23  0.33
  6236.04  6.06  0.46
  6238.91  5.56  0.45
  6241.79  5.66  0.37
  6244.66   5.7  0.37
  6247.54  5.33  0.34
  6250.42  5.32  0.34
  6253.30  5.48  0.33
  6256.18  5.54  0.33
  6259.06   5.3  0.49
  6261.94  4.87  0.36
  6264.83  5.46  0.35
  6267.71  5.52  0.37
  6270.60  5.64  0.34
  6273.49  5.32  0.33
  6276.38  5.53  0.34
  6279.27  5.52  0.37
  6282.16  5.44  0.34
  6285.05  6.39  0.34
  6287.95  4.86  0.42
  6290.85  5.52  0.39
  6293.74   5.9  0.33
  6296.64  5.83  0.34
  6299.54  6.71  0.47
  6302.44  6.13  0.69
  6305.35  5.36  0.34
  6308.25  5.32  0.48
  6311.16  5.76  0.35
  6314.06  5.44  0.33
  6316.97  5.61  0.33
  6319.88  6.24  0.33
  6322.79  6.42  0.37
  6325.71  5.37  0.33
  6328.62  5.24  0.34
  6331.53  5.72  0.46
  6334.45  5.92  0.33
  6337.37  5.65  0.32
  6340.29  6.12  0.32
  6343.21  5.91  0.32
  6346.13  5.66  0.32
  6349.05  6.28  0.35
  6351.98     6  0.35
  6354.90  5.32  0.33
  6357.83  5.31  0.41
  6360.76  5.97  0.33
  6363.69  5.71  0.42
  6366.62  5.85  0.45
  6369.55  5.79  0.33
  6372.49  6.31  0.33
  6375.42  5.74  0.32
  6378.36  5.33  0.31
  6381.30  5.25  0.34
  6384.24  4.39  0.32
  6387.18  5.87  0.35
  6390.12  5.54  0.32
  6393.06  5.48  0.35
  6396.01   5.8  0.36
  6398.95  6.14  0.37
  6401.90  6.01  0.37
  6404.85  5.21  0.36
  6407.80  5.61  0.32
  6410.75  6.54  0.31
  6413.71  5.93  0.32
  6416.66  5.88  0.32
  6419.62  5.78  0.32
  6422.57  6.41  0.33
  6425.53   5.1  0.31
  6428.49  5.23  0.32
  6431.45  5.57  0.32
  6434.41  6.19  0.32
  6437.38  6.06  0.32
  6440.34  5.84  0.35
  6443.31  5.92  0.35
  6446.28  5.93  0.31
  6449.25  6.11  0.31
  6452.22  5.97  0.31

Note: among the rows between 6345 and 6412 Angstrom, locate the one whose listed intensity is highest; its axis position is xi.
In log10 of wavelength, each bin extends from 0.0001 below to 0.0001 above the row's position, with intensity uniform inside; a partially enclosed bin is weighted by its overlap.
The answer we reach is 6410.75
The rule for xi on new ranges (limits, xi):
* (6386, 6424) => 6410.75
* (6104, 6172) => 6139.16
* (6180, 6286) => 6285.05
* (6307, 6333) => 6322.79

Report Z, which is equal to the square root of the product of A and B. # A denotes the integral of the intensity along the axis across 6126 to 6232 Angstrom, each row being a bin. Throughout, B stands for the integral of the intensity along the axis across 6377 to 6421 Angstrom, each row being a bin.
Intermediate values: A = 596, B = 249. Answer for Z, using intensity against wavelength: 385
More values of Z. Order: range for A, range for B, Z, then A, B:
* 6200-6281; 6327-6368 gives 326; 450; 236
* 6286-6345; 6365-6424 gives 339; 340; 339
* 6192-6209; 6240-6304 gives 188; 99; 358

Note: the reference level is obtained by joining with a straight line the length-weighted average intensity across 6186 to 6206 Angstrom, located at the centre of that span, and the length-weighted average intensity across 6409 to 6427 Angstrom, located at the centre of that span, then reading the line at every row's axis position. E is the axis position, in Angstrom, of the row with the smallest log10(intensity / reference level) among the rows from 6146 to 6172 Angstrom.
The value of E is 6164.66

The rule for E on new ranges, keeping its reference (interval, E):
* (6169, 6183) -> 6181.72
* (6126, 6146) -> 6136.33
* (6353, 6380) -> 6378.36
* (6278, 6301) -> 6287.95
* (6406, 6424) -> 6407.80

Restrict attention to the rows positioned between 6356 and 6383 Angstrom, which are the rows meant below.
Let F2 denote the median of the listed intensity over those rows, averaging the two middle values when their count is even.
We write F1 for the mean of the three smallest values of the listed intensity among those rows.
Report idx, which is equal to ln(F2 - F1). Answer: -0.8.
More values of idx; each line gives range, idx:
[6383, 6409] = -0.5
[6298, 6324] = -1.0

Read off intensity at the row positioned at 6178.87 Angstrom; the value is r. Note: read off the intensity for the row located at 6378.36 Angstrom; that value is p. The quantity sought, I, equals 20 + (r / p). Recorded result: 21.1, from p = 5.33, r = 5.82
